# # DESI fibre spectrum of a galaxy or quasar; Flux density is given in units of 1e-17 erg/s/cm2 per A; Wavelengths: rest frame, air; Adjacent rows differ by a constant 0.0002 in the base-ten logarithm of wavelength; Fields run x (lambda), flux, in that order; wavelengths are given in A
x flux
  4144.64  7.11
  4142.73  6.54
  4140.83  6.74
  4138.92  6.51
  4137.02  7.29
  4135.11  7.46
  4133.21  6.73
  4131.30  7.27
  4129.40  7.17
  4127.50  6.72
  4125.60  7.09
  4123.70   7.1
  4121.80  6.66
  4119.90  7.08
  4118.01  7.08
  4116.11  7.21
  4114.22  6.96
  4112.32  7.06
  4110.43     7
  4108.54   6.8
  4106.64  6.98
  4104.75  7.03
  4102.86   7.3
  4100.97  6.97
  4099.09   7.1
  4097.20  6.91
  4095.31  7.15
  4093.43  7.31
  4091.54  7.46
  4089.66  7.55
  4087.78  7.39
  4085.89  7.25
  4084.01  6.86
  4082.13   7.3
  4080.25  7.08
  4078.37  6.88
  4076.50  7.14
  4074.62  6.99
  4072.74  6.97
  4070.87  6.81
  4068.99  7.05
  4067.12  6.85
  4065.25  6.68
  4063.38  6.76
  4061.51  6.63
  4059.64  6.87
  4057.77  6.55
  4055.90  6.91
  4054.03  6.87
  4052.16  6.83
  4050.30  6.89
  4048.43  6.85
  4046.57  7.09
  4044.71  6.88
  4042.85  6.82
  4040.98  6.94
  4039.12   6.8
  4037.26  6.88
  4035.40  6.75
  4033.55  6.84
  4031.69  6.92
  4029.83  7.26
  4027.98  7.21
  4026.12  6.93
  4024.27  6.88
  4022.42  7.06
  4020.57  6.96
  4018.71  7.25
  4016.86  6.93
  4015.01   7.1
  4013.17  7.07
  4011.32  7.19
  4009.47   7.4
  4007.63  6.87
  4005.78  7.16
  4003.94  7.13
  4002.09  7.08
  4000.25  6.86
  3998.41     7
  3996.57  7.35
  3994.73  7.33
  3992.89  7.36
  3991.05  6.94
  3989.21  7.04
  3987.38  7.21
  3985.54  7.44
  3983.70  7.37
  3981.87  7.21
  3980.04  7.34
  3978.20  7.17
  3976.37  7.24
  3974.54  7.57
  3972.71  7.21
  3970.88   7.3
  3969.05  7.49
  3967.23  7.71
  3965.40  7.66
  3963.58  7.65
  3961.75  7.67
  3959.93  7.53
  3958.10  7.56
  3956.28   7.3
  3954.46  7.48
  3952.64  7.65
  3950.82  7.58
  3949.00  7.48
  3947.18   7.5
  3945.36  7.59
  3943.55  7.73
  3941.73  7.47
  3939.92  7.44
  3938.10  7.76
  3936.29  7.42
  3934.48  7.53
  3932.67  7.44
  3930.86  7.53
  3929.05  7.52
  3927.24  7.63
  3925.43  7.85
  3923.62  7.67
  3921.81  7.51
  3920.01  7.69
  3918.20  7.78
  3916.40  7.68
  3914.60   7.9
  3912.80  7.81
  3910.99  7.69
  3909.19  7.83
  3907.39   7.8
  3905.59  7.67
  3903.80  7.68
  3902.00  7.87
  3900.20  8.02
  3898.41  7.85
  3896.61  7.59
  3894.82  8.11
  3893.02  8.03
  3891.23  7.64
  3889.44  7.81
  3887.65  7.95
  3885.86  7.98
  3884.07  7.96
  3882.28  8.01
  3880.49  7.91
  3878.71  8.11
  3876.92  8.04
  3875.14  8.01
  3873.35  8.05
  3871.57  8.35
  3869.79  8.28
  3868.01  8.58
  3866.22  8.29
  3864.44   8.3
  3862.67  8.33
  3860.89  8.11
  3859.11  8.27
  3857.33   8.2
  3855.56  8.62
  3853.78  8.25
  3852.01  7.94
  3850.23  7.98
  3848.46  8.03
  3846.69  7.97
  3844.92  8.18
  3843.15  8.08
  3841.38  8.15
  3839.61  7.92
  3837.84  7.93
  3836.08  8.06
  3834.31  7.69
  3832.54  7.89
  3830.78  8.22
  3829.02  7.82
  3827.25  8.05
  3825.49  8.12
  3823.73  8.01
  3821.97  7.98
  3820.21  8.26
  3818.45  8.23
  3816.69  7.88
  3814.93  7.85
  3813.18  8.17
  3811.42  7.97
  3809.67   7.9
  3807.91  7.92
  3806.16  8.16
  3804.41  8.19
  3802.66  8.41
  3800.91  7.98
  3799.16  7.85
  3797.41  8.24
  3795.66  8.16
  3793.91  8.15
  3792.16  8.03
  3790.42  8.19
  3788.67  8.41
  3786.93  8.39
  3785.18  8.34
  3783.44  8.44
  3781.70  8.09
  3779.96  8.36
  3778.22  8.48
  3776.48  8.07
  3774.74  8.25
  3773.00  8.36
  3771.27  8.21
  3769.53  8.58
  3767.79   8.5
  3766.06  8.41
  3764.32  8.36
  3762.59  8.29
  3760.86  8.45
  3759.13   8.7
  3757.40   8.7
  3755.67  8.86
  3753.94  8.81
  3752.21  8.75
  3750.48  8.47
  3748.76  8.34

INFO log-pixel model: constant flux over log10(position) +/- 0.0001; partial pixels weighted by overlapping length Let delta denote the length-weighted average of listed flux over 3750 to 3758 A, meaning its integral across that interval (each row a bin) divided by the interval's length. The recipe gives 8.7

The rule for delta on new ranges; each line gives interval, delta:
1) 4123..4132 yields 7.1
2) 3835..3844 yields 8.0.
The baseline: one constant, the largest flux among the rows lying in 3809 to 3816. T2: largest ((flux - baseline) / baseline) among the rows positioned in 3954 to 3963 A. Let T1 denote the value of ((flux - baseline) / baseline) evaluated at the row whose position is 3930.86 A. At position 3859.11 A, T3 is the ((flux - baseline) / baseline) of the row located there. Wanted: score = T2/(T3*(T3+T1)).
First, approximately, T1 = -0.078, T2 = -0.061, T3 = 0.01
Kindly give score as 76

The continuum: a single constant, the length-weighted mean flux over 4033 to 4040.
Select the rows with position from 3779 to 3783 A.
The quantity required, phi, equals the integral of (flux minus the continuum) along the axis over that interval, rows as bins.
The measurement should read 5.7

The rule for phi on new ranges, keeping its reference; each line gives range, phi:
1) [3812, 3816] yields 4.7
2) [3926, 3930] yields 3.1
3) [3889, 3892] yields 2.7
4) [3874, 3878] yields 4.8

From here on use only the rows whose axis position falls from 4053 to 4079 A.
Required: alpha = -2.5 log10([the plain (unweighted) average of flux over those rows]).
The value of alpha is -2.09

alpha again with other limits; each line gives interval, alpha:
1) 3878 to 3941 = -2.22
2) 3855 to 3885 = -2.28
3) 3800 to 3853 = -2.26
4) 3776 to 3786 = -2.30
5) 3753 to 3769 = -2.33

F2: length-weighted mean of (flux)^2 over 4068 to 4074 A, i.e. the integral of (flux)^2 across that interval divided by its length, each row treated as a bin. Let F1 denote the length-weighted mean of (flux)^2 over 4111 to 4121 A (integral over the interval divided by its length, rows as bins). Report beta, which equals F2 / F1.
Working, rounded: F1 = 50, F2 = 48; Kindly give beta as 1.0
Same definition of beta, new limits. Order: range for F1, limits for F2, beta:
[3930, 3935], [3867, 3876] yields 1.2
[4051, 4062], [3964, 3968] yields 1.3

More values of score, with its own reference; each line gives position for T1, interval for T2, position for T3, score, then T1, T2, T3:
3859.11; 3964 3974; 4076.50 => -4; 0.012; -0.056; -0.13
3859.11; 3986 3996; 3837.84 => -197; 0.012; -0.099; -0.03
